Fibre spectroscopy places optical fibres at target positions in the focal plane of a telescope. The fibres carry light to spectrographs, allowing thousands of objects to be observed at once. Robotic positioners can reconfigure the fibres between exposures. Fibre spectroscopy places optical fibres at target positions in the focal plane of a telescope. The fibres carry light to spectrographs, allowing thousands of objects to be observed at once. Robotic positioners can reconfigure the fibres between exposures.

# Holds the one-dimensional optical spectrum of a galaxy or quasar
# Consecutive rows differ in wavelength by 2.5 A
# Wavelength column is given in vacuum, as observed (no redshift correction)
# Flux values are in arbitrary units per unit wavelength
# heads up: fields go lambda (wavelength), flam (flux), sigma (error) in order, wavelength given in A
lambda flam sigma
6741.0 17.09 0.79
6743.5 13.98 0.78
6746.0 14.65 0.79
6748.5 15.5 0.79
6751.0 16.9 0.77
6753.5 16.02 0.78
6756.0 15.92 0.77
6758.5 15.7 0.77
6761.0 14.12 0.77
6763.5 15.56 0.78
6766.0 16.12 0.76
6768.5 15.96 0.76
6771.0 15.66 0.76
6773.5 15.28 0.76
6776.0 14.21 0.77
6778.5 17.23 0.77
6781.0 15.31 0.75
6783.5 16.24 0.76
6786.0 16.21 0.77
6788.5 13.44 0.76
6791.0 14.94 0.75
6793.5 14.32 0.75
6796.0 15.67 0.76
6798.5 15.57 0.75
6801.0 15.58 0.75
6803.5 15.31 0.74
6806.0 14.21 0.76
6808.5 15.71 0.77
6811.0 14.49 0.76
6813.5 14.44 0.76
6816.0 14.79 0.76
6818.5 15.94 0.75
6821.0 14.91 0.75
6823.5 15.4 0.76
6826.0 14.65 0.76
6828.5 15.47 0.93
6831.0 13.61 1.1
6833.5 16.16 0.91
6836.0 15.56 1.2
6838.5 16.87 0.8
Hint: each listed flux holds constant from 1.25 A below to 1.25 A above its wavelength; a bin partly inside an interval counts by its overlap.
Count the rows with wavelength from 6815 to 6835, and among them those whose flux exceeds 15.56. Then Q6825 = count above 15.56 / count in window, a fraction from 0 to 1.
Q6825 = 0.25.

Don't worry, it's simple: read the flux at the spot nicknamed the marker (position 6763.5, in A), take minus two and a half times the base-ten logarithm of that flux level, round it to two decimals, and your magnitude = -2.98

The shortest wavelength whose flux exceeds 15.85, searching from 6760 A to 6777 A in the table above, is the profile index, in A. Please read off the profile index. 6766.0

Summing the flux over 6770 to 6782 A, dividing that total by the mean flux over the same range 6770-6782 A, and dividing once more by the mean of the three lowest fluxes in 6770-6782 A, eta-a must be 0.335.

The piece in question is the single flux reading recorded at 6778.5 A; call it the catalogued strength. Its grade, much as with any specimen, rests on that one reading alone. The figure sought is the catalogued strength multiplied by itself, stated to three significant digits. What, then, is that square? 297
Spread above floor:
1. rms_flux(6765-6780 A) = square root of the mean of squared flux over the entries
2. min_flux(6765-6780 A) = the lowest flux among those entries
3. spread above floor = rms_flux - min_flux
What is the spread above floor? 1.6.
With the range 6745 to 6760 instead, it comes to 1.1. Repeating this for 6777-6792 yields 2.2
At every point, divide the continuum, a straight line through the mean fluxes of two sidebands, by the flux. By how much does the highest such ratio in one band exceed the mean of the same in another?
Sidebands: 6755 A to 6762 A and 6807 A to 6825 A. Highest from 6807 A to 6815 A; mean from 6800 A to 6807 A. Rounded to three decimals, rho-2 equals 0.038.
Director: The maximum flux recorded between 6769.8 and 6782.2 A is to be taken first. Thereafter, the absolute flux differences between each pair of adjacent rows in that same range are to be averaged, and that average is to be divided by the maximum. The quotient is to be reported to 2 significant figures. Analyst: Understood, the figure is 0.093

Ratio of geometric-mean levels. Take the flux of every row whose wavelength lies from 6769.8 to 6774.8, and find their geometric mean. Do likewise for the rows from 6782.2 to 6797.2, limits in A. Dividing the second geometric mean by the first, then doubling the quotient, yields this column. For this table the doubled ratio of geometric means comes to 1.95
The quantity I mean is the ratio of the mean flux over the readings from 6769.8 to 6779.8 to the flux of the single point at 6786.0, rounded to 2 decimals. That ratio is 0.96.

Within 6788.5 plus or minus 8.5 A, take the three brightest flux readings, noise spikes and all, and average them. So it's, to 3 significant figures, 16.0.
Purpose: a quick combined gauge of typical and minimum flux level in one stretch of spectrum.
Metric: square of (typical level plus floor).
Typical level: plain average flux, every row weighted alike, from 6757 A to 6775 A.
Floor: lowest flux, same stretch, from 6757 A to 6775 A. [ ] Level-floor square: 876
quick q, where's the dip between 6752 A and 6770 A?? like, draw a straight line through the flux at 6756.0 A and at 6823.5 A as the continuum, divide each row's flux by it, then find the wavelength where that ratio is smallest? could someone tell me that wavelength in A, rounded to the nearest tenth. 6761.0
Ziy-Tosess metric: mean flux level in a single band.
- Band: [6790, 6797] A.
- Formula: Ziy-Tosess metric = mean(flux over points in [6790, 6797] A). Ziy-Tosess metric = 15.0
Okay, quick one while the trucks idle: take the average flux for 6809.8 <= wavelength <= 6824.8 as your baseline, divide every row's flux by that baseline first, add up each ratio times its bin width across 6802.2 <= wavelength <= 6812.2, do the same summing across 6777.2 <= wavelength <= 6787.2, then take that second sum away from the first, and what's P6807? -0.9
